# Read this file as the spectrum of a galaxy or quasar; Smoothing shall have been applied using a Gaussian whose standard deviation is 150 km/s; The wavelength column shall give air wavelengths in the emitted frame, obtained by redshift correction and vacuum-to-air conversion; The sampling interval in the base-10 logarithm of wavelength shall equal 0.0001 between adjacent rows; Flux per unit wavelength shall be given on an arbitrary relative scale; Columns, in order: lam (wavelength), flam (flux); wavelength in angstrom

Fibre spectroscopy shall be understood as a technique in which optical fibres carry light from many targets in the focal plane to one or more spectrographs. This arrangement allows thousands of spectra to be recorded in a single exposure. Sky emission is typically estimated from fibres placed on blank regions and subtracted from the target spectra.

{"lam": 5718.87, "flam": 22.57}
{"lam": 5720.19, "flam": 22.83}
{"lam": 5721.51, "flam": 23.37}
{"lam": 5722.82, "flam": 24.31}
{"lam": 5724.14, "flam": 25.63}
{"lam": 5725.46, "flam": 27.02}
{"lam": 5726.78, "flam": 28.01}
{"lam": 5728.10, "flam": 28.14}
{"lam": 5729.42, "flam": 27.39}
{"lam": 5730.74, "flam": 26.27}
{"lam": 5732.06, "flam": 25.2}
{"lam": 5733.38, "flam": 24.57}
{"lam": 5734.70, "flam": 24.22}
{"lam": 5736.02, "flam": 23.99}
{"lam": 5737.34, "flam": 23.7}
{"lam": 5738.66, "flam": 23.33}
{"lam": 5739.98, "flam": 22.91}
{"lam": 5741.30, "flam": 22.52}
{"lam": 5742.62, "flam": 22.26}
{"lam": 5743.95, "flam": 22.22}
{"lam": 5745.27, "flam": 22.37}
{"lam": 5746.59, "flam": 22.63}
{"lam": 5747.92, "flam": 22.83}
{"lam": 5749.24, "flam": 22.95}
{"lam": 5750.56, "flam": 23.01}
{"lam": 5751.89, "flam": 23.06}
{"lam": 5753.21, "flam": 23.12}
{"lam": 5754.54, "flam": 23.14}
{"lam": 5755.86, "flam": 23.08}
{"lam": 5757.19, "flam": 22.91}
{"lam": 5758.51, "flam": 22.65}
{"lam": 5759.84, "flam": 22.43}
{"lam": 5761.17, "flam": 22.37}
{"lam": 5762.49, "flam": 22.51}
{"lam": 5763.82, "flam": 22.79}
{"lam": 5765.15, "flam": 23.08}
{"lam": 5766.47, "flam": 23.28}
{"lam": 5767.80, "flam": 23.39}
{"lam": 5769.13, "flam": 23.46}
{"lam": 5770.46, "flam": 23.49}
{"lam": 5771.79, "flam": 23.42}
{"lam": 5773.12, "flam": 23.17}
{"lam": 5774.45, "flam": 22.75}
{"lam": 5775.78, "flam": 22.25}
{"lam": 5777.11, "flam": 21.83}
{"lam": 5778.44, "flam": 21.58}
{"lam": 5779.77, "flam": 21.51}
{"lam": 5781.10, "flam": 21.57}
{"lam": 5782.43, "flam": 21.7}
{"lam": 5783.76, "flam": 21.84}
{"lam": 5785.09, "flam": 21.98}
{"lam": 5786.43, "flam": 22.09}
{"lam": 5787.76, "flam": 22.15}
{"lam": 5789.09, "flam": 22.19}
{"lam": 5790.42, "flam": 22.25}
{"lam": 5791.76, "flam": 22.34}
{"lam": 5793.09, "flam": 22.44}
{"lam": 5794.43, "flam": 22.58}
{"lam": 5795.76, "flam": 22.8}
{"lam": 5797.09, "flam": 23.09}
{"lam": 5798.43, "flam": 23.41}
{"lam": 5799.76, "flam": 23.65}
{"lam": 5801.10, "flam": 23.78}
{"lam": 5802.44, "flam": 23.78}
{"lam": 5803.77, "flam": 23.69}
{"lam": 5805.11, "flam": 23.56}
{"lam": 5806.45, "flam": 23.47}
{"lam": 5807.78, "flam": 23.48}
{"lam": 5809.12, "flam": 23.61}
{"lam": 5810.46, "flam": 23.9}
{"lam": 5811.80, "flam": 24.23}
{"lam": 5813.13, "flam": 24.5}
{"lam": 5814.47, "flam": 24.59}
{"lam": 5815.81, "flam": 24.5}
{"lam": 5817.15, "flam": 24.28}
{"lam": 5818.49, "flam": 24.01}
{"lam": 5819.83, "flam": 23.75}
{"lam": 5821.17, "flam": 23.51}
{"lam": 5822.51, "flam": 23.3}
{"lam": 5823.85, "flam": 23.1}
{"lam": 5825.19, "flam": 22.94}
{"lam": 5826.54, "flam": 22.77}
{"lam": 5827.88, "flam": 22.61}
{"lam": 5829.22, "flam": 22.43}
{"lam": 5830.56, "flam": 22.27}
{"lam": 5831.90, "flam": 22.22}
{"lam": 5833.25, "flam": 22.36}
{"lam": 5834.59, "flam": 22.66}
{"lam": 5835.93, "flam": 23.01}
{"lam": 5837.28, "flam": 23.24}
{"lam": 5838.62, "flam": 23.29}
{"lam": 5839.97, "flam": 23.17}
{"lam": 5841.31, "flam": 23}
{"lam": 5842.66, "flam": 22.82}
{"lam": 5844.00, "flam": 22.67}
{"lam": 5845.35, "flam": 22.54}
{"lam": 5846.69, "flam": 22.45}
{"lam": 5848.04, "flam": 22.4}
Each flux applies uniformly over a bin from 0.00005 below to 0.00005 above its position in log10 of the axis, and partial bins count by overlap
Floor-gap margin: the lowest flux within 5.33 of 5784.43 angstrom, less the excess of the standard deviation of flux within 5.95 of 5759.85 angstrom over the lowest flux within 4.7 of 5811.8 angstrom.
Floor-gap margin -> 44.7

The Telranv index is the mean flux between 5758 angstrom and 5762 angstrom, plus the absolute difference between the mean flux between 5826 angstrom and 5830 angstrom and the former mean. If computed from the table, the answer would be 22.6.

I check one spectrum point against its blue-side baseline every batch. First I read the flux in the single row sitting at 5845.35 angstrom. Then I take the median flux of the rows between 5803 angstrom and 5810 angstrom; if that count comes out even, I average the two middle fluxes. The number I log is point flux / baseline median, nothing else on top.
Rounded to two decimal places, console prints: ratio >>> 0.96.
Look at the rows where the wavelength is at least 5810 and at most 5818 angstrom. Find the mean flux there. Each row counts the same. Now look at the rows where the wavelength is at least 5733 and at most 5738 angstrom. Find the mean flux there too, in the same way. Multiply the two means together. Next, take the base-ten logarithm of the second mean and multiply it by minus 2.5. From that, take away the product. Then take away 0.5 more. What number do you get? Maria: -591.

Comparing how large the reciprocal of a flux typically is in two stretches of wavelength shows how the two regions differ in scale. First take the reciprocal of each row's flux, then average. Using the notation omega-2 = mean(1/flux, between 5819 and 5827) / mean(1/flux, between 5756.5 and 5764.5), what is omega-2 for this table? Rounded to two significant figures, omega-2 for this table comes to 0.97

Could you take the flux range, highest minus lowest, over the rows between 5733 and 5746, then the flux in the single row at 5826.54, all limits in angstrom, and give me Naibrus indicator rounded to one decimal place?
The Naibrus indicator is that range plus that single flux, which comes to 25.1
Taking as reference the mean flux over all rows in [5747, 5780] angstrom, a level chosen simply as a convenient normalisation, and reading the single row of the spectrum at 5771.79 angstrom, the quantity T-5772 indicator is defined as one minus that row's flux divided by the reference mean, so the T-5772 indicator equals -0.027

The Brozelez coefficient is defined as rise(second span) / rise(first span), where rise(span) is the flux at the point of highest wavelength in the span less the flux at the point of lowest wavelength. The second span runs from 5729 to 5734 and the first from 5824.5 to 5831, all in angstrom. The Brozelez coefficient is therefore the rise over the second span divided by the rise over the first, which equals 4.2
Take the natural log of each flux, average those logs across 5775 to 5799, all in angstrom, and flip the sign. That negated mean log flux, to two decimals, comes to -3.10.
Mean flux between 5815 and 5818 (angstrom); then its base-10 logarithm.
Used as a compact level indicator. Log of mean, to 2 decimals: 1.39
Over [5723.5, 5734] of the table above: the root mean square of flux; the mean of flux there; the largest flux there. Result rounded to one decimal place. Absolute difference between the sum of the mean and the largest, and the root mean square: 28.1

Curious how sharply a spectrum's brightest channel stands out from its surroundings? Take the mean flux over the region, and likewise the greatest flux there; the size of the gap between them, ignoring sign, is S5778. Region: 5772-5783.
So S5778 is 1.1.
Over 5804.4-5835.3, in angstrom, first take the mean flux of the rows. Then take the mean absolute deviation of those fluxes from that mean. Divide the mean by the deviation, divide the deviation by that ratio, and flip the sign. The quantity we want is -0.017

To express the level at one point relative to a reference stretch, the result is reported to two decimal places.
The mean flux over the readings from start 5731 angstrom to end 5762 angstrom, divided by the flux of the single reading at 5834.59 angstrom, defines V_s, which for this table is 1.02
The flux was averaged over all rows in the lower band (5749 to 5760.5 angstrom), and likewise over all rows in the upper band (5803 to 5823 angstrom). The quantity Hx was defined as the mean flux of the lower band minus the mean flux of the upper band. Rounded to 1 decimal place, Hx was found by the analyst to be -1.0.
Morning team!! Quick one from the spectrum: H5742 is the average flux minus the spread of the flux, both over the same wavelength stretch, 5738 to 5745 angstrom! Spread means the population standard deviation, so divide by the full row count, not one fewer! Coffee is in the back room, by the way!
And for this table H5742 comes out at 22.2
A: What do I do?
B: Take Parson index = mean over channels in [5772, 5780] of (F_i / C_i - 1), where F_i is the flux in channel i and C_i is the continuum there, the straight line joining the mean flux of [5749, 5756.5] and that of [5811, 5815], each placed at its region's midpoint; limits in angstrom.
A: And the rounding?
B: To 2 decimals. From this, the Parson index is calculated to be -0.06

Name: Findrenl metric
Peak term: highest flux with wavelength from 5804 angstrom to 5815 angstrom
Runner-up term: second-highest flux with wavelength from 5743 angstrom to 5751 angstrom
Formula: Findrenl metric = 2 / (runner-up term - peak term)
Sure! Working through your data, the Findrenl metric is -1.2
